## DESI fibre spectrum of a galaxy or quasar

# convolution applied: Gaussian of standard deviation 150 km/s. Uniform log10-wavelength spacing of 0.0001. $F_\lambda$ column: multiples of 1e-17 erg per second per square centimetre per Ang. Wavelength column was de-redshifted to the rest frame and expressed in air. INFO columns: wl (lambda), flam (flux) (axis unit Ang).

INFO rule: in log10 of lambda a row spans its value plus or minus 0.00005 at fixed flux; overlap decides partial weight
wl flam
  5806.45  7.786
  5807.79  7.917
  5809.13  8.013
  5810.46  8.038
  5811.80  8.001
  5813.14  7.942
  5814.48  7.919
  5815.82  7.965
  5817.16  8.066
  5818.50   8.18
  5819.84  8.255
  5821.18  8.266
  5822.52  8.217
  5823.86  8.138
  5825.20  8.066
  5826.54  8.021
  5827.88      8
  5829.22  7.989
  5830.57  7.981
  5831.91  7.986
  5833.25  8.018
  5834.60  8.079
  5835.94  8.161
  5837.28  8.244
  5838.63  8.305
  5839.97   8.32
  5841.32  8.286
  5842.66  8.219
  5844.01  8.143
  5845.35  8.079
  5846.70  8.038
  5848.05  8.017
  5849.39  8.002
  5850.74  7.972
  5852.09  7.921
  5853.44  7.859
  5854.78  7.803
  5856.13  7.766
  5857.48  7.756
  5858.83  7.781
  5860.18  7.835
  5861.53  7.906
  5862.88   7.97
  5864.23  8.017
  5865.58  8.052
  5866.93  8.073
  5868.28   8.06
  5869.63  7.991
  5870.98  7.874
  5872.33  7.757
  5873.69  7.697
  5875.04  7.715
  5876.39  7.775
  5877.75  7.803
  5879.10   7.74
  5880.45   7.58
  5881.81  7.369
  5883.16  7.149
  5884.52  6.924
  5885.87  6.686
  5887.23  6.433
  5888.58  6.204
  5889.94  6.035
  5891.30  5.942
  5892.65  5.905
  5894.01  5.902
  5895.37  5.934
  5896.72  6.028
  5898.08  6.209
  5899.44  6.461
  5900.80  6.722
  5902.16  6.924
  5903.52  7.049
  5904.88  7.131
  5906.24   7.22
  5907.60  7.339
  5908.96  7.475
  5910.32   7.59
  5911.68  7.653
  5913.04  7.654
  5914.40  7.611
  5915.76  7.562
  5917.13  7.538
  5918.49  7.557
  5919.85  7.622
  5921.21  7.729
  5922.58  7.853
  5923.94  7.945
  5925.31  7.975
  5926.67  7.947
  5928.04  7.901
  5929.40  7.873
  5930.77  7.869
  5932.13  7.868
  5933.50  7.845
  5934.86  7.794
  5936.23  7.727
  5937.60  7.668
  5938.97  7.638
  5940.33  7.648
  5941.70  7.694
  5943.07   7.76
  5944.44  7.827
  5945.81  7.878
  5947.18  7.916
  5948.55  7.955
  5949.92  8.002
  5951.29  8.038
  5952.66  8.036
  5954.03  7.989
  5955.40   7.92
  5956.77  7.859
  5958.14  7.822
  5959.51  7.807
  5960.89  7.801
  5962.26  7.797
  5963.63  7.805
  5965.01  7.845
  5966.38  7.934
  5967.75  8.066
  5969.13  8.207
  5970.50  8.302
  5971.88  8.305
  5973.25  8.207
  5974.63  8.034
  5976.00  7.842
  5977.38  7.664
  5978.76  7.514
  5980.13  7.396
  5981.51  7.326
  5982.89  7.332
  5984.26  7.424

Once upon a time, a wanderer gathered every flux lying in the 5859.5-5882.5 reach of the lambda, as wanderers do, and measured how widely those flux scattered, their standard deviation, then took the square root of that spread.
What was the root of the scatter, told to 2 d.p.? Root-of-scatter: 0.43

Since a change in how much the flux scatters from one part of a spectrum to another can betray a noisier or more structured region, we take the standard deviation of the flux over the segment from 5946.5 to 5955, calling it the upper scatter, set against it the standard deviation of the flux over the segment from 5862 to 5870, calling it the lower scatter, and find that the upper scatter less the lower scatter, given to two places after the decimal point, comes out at 0.01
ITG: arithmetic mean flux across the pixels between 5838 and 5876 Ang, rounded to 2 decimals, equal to 7.97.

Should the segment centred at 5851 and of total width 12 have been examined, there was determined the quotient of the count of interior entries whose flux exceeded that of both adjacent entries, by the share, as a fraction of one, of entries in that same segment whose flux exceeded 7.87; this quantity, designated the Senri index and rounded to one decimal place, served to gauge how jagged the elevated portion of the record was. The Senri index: 0.0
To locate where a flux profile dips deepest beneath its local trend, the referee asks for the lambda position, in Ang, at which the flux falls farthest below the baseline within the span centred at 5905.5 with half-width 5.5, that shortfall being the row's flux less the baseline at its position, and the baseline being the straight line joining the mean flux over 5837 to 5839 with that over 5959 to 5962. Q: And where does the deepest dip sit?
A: 5900.80 Ang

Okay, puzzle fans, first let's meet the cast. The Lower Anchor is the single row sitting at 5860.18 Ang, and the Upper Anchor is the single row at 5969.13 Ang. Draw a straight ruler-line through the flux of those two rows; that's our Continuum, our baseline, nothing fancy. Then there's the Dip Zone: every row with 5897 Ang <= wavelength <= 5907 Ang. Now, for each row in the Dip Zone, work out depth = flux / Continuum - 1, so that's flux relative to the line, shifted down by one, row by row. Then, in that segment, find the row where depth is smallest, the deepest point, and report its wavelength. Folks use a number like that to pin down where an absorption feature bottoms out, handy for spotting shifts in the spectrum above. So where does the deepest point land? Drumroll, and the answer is 5898.08 Ang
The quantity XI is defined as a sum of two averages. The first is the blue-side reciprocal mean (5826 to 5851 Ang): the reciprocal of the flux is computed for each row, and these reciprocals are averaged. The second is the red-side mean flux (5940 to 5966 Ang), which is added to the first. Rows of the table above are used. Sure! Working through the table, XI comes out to 7.99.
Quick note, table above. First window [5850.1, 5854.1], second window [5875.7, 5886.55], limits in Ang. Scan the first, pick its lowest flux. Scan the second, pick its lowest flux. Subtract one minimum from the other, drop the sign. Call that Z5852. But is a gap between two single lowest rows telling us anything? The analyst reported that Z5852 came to 1.2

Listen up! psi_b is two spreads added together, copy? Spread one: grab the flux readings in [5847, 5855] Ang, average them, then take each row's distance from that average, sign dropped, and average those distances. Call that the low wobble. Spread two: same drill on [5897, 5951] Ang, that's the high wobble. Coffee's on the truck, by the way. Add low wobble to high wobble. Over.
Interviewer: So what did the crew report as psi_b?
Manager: 0.36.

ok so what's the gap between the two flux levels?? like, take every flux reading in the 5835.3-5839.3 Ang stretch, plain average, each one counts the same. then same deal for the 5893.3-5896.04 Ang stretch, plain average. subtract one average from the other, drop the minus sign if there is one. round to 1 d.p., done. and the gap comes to 2.3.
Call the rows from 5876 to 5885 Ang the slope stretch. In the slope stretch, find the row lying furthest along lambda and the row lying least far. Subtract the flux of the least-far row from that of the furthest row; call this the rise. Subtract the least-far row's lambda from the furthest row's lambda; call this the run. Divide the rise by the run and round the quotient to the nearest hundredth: -0.10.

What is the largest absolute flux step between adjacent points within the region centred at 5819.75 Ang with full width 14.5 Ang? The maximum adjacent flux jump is 0.11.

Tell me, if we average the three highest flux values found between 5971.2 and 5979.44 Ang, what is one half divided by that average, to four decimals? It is 0.0611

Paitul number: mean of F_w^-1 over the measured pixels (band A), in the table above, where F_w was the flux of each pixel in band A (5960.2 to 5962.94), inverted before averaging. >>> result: 0.128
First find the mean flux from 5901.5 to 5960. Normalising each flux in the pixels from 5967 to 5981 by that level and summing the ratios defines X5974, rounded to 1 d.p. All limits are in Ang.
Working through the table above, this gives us 10.3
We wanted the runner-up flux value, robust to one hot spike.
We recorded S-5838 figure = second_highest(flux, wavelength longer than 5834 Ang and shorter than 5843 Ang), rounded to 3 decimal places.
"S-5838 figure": 8.305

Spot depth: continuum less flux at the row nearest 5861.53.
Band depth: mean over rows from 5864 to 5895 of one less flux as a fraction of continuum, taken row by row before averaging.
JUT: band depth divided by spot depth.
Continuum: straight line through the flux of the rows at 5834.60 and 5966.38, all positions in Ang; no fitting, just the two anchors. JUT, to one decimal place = 0.7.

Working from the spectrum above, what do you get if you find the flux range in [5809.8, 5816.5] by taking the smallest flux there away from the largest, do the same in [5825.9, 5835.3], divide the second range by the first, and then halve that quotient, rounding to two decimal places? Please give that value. 0.41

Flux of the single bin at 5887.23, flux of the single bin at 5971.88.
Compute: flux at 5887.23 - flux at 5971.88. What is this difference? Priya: -1.9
